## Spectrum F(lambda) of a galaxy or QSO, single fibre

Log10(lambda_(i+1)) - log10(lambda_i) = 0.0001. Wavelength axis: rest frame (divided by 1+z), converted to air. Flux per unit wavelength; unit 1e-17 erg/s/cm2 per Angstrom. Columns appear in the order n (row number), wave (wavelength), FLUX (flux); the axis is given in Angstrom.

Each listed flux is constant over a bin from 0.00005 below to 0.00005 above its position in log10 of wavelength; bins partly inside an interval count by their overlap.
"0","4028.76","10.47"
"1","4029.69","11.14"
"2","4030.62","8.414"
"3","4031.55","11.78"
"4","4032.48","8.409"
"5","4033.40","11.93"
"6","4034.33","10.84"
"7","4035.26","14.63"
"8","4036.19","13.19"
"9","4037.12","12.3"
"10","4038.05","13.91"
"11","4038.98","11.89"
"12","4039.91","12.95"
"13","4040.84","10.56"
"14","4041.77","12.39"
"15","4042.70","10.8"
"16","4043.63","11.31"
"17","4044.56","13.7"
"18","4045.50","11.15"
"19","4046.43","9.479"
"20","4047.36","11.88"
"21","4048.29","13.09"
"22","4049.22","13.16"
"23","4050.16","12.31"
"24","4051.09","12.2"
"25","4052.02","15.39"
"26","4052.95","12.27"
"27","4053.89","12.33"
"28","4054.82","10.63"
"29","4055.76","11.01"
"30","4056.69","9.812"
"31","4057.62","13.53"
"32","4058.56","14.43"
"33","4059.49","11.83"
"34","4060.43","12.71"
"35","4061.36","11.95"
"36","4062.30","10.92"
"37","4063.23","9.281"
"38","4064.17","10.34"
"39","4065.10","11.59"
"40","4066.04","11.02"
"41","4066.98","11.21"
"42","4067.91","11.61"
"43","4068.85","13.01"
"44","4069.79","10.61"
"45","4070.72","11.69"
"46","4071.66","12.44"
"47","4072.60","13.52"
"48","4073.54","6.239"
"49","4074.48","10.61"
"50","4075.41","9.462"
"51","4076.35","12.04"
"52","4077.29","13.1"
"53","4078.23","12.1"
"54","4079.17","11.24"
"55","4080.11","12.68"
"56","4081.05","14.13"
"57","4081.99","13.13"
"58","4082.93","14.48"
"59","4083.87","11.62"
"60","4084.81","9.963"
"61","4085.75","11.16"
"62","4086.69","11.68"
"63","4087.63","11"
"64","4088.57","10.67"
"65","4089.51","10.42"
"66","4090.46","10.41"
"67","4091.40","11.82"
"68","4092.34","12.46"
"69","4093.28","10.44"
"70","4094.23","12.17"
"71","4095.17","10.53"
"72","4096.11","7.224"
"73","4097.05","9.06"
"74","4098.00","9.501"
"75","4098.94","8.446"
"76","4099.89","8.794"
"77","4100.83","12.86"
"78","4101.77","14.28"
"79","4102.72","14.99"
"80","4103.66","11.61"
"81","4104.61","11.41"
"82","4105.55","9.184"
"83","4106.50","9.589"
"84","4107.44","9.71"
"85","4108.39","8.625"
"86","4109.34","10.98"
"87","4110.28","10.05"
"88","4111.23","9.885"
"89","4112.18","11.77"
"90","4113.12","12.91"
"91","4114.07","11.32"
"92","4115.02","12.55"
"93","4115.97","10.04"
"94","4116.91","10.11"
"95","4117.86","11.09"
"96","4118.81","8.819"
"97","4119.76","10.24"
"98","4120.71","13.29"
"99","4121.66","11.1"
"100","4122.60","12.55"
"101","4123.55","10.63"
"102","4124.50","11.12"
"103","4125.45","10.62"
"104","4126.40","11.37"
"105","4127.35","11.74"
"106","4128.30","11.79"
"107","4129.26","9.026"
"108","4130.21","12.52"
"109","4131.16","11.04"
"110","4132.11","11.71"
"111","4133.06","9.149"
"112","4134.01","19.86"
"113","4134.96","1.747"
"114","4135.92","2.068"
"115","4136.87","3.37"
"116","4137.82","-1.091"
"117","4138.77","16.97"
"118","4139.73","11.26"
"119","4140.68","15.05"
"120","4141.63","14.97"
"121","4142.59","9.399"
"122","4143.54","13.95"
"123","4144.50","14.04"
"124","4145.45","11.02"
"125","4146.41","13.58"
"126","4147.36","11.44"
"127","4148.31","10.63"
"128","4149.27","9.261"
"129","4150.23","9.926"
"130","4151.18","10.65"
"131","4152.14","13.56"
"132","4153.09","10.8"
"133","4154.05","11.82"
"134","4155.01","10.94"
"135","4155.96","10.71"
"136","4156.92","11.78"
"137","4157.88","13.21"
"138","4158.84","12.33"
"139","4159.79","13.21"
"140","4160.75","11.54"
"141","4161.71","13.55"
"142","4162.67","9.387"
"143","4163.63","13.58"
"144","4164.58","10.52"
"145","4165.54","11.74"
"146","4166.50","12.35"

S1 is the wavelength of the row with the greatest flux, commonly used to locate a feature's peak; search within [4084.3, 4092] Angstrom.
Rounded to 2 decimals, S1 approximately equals 4091.40 Angstrom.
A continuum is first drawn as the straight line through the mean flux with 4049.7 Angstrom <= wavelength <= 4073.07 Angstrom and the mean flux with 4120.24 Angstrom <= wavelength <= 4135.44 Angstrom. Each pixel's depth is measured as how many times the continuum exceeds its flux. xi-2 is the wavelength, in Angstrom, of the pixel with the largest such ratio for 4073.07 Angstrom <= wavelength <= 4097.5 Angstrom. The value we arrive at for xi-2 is 4073.54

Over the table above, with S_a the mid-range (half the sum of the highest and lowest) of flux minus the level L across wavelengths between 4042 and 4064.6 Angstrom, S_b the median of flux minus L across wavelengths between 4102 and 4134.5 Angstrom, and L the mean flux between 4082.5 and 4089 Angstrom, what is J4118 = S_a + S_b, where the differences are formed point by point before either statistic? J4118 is 0.4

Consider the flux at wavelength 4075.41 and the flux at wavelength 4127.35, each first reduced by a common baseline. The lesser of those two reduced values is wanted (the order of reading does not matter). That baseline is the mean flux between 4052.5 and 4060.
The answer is -2.5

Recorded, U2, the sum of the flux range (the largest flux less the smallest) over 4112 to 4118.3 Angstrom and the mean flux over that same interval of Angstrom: 14.3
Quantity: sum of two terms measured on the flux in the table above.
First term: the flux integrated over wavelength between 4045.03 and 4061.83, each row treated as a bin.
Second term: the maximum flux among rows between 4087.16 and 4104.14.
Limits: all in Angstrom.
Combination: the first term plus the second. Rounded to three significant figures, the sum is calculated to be 220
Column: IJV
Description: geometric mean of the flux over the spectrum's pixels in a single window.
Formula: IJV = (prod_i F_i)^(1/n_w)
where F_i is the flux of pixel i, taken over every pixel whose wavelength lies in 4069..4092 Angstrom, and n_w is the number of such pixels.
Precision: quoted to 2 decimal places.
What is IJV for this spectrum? 11.37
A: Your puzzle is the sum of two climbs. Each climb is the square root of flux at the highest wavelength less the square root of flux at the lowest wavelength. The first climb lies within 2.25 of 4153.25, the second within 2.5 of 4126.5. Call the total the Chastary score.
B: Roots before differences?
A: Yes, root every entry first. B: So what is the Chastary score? 0.14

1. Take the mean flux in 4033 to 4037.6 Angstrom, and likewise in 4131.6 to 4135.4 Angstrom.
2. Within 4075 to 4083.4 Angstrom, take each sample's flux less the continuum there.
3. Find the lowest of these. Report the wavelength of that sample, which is 4075.41 Angstrom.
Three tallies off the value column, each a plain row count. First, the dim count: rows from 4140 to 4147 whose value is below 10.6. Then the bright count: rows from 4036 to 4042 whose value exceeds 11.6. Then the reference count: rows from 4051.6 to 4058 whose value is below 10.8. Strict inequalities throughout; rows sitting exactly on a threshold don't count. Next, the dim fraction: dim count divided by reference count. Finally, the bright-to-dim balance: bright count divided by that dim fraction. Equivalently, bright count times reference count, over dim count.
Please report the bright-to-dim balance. 12.0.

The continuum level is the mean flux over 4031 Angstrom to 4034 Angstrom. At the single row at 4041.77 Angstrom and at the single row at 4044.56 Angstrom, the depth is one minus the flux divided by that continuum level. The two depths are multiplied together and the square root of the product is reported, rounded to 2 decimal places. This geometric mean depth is 0.21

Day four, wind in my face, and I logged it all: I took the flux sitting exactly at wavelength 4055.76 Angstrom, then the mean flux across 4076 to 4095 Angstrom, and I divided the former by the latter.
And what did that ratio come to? 0.93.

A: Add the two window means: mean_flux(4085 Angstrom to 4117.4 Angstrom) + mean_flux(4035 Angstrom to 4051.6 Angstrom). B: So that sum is 23.1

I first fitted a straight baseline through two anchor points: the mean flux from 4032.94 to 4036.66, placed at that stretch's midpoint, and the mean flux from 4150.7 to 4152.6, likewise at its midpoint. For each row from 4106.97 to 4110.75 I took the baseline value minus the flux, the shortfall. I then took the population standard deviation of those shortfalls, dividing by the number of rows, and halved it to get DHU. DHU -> 0.4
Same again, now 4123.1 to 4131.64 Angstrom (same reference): 0.5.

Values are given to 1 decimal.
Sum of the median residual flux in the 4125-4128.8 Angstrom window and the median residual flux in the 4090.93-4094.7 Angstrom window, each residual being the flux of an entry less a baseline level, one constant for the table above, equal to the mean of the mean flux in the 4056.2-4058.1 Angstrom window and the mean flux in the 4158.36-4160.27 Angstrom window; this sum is -0.9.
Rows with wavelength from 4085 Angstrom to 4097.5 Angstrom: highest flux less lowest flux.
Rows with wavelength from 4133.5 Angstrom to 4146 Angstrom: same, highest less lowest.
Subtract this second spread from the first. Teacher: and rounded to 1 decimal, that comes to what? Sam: -15.7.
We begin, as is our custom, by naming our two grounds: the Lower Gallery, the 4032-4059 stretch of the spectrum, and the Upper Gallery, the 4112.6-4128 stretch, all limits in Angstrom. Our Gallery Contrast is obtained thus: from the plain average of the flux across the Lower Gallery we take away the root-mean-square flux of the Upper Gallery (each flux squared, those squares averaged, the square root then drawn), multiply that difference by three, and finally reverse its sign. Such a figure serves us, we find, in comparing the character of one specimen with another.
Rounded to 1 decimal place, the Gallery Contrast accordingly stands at -2.5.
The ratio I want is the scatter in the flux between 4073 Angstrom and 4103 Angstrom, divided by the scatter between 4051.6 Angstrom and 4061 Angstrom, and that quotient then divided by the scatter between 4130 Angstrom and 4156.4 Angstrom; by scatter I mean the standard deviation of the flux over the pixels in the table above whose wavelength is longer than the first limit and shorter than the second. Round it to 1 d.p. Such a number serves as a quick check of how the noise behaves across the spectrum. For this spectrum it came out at 0.3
